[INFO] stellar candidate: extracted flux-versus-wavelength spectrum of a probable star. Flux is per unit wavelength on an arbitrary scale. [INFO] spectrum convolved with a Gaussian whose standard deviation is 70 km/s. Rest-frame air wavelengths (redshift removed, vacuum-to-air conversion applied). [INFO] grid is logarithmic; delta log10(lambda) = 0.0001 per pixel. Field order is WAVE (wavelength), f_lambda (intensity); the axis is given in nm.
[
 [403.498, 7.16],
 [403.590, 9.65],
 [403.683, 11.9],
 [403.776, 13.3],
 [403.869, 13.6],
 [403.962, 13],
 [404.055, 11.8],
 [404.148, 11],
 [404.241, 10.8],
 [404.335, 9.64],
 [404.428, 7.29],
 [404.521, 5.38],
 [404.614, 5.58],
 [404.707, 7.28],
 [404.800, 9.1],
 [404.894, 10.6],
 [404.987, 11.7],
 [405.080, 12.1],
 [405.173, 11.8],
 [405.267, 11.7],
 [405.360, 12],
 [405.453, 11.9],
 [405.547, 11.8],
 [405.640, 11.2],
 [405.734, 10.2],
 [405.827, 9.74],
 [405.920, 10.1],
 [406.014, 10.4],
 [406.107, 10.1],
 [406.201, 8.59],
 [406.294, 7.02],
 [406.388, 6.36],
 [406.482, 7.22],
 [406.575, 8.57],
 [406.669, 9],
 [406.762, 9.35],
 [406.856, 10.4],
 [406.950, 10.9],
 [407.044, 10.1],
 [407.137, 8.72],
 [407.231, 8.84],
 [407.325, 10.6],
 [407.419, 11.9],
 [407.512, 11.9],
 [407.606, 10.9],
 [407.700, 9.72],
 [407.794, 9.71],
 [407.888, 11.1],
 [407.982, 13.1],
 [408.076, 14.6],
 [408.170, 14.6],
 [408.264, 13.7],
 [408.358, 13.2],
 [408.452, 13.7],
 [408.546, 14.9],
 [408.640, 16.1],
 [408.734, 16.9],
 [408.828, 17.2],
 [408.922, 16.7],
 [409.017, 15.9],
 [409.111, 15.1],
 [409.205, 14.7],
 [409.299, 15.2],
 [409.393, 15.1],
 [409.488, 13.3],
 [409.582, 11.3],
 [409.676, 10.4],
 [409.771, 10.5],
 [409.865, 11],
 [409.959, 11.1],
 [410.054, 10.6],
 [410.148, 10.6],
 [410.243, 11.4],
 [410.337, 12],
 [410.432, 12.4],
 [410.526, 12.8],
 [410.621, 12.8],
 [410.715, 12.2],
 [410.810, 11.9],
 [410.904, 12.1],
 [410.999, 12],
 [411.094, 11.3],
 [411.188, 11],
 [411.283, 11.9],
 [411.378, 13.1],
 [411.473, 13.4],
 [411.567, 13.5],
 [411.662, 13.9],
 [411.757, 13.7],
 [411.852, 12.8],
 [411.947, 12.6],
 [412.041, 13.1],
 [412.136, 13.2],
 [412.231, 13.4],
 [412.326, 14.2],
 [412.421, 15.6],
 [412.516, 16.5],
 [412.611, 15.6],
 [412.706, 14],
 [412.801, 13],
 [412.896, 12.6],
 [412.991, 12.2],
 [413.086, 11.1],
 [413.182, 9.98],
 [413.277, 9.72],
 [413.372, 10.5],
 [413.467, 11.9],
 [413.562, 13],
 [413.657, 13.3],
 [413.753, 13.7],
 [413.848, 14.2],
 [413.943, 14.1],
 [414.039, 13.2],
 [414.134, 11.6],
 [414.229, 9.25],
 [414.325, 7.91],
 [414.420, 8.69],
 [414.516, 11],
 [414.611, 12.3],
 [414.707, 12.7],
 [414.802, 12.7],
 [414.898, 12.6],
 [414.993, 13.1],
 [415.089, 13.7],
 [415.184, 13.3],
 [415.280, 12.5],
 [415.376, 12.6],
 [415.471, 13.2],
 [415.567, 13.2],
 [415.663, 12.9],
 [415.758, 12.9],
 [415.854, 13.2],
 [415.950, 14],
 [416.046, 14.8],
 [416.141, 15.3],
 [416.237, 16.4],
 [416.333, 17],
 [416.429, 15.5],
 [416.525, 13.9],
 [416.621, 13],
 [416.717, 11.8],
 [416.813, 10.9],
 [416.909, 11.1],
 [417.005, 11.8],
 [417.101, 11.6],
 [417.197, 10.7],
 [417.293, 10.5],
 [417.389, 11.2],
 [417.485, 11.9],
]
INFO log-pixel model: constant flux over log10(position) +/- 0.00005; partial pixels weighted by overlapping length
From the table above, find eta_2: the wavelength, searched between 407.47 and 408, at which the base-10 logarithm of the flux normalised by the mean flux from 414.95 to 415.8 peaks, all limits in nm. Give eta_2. 407.982 nm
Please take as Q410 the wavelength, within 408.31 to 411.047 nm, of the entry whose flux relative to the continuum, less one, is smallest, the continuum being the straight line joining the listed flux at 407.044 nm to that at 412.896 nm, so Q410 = 409.676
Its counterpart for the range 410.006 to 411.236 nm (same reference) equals 411.188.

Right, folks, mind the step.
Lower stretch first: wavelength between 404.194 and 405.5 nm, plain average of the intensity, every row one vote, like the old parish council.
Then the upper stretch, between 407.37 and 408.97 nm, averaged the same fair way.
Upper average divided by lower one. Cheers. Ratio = 1.4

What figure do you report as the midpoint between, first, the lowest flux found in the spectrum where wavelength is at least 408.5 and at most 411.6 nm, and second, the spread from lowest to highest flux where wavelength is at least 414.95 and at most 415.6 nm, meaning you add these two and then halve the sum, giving 5.8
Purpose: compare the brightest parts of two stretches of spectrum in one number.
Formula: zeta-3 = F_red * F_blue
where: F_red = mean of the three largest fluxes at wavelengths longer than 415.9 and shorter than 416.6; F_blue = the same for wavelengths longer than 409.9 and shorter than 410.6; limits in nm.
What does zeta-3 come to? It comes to 202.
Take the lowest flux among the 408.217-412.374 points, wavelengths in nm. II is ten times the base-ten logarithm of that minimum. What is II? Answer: 10.2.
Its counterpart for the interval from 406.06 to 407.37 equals 8.0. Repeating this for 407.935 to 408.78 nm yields 11.2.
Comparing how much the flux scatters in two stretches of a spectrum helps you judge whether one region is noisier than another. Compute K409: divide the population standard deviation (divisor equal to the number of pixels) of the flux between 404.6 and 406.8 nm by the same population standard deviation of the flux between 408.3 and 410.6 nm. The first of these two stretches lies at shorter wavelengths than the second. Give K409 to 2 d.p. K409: 0.85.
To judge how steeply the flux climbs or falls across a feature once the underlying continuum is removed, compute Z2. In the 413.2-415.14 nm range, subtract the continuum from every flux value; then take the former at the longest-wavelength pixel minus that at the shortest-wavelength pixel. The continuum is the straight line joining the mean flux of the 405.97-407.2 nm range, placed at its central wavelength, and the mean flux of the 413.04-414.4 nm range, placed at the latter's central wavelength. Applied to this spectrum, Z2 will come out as 3.3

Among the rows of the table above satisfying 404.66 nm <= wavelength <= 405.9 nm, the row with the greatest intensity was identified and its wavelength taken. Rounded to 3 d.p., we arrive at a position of 405.080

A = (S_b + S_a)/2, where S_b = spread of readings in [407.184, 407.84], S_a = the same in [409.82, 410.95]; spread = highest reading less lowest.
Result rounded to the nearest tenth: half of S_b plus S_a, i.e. 2.6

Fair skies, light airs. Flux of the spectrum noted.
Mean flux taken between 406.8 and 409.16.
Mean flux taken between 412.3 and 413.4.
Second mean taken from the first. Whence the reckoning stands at 0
